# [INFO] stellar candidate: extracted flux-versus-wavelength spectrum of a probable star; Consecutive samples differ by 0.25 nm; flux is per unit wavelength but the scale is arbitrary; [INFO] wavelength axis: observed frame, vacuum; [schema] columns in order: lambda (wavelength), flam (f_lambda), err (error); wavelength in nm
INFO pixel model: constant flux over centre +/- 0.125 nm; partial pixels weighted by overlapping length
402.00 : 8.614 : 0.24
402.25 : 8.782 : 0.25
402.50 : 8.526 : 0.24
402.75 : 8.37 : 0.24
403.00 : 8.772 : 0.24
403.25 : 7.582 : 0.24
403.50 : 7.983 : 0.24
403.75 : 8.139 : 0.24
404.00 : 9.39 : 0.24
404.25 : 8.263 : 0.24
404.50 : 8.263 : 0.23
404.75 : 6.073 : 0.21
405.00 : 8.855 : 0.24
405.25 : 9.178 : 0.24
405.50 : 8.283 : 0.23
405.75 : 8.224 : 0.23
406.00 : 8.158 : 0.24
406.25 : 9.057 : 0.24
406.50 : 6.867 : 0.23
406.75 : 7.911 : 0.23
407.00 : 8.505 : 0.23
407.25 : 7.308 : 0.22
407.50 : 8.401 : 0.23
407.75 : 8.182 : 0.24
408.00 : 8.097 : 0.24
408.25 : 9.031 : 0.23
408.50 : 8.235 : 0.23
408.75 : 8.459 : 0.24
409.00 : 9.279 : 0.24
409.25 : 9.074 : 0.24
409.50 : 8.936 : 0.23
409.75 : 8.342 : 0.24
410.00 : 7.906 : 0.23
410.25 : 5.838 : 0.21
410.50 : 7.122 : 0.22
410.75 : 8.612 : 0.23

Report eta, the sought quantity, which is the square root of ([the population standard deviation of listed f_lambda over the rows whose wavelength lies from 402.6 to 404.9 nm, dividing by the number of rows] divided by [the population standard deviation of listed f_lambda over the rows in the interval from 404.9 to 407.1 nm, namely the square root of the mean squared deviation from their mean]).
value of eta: 1.14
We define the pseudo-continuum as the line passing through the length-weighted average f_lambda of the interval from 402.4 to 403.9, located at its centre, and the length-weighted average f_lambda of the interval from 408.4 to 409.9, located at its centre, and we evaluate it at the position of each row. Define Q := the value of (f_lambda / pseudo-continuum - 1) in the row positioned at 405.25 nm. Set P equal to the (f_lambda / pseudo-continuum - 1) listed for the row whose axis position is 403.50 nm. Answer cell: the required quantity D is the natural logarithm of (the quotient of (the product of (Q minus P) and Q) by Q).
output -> -2.07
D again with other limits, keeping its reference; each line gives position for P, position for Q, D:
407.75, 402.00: -2.25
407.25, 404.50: -1.99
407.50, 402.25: -2.34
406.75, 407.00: -2.70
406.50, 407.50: -1.76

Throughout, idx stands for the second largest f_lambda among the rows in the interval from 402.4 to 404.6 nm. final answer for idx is 8.772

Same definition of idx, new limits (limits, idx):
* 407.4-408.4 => 8.401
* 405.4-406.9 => 8.283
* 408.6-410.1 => 9.074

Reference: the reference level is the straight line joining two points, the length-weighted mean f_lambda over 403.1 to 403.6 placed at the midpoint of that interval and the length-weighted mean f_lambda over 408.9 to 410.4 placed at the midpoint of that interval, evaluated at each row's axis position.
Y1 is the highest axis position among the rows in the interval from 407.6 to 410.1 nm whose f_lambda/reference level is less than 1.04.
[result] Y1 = 410.00 nm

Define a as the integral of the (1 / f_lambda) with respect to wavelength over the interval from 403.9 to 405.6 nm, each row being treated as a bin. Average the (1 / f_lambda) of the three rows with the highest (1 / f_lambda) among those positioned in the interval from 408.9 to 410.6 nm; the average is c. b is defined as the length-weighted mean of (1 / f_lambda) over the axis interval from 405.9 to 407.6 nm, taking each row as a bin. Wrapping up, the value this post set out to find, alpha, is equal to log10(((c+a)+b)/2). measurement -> -0.620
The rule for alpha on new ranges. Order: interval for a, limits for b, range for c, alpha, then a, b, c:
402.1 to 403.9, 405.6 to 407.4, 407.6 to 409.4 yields -0.634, 0.217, 0.126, 0.122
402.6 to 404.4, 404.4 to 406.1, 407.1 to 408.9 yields -0.630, 0.216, 0.125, 0.128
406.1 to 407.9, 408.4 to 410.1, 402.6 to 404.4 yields -0.630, 0.226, 0.116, 0.127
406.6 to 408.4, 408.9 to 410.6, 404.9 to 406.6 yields -0.622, 0.221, 0.127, 0.130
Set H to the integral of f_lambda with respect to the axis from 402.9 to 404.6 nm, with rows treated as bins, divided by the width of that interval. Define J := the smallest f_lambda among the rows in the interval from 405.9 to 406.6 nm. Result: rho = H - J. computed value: 1.5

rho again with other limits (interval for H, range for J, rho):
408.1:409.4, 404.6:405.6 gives 2.7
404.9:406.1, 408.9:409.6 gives -0.4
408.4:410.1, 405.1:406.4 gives 0.5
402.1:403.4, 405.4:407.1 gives 1.5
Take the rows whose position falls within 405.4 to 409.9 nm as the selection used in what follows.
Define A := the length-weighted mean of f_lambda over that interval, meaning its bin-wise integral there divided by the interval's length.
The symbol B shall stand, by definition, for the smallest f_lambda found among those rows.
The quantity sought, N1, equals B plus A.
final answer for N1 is 15.2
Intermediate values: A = 8.35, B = 6.867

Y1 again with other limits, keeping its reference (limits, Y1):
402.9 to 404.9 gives 404.75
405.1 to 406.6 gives 406.50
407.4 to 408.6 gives 408.50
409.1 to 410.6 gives 410.50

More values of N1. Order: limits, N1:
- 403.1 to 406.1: 14.3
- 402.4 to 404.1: 16.0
